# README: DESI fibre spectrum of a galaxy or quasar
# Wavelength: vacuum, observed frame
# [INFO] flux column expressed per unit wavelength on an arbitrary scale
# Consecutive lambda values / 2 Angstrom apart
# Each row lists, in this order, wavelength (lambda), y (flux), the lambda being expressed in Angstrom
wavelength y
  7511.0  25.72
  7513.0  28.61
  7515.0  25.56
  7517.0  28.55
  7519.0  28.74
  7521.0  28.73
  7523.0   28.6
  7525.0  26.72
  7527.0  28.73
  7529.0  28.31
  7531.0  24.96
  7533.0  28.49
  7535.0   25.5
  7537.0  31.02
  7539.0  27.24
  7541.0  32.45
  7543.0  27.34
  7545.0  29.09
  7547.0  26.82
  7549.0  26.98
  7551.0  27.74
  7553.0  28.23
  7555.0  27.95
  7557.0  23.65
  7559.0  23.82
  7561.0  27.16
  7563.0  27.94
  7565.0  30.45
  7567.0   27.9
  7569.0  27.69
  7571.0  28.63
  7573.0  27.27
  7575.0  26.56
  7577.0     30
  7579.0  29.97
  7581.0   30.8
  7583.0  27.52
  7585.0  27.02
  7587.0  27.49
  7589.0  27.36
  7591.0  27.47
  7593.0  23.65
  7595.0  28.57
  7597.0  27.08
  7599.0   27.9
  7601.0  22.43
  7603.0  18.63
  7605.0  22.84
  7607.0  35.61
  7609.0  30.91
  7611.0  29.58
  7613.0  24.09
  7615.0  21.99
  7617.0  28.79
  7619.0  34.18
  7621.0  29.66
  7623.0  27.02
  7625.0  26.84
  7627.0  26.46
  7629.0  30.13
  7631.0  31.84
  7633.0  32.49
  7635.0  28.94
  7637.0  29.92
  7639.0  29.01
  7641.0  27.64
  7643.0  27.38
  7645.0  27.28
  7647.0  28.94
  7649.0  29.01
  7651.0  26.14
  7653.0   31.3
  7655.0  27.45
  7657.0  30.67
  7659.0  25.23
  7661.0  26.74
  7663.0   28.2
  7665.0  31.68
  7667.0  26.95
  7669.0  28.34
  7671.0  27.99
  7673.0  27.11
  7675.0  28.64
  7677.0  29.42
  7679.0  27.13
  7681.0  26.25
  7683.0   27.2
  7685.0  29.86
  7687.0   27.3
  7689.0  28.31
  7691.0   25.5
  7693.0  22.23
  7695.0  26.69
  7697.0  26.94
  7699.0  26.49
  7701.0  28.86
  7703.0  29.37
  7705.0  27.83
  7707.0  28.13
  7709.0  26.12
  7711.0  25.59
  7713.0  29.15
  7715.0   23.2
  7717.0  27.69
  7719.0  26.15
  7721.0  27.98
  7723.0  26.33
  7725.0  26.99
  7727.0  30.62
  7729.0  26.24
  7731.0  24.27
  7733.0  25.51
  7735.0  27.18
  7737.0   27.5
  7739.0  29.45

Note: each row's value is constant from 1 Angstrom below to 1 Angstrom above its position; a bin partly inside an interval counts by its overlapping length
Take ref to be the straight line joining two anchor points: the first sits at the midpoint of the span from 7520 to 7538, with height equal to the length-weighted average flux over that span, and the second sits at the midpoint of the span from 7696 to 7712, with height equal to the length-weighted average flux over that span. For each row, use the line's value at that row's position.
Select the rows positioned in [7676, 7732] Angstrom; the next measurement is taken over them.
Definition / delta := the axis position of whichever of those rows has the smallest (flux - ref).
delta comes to 7693.0 Angstrom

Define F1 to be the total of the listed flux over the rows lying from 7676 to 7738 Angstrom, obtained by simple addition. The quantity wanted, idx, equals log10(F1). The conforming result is 2.9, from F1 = 838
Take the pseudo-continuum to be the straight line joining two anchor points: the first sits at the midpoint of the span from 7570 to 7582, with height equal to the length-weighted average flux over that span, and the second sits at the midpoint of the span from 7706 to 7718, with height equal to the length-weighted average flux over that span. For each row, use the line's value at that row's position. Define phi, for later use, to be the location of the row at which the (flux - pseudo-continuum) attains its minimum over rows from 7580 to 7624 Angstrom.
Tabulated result 7603.0 Angstrom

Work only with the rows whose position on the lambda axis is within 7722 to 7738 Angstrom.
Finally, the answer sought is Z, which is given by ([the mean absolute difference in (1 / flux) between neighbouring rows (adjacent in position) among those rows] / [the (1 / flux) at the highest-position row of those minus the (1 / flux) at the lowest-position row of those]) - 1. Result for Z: -2.7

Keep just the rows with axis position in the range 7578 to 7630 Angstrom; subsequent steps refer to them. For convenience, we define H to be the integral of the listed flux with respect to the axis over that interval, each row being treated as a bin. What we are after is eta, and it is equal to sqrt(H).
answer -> 37.79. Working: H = 1428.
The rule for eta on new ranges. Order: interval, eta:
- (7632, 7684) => 38.39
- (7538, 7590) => 38.08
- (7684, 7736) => 37.43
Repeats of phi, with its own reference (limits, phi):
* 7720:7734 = 7731.0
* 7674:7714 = 7693.0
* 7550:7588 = 7557.0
